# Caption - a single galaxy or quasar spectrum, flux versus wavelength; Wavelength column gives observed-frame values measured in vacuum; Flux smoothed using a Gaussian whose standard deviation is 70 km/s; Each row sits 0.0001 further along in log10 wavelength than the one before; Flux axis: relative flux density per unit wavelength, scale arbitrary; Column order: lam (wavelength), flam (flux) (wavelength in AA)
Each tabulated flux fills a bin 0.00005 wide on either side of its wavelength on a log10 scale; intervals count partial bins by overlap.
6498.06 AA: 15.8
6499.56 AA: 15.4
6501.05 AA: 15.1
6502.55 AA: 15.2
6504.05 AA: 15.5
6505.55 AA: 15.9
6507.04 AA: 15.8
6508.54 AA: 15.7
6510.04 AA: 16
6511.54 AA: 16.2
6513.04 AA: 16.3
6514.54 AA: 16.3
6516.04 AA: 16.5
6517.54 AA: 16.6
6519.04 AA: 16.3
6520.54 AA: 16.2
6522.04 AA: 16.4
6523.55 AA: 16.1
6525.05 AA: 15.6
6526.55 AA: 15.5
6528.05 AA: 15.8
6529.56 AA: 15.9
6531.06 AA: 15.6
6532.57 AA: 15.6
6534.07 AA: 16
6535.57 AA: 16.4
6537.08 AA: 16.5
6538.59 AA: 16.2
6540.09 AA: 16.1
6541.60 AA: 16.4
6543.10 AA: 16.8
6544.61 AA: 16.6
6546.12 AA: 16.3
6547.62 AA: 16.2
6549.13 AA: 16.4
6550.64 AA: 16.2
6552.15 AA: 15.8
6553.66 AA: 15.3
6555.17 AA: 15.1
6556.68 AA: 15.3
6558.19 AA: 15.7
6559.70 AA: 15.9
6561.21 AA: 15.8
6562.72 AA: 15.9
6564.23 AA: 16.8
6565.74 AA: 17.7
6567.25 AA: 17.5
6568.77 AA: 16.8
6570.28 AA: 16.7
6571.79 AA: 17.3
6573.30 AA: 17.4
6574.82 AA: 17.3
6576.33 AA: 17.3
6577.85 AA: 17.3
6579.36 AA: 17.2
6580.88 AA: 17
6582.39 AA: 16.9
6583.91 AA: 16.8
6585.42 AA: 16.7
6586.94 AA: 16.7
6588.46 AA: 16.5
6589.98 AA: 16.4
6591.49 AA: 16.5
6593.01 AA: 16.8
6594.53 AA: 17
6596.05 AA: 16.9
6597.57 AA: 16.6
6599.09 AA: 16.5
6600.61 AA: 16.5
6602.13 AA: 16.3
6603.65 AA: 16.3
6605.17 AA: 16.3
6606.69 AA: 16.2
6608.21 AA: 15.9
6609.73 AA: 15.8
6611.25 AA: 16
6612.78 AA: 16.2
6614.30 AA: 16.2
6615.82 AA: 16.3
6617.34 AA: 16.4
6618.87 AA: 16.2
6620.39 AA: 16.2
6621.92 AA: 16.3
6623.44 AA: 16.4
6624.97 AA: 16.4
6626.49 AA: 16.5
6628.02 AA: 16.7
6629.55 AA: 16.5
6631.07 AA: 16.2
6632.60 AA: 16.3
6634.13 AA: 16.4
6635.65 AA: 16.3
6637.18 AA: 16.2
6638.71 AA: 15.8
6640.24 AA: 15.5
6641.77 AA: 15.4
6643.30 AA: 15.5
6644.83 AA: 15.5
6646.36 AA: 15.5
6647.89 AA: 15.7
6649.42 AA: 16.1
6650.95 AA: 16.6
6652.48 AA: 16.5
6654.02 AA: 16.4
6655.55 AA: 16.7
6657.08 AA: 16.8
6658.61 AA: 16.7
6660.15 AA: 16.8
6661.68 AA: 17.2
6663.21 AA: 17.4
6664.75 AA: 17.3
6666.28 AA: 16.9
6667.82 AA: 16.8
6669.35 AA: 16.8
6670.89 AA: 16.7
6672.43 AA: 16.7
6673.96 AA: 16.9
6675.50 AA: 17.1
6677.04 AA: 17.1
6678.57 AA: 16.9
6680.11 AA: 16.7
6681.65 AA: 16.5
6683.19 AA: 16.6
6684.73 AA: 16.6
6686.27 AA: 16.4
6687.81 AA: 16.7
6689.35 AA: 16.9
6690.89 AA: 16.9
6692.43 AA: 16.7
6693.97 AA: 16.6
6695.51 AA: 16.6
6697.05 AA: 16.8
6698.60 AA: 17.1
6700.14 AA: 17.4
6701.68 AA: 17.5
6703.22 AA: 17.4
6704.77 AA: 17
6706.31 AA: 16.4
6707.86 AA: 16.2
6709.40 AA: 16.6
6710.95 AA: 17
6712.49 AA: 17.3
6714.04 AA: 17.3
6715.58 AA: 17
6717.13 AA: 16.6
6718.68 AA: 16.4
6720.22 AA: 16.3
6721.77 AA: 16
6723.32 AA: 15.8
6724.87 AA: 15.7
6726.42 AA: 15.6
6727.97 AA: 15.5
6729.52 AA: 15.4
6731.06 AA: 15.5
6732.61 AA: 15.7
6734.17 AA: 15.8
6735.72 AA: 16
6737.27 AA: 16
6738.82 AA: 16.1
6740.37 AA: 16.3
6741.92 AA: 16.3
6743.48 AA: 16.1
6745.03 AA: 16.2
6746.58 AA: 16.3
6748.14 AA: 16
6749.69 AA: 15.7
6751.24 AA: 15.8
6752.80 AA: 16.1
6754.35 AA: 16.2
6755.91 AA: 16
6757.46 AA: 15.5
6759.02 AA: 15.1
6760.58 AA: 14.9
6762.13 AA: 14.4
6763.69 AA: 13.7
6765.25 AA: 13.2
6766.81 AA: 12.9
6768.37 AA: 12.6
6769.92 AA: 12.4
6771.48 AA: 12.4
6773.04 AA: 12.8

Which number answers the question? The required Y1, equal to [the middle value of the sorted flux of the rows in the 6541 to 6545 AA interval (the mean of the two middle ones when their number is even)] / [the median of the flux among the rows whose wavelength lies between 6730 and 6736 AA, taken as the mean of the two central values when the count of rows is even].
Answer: 1.05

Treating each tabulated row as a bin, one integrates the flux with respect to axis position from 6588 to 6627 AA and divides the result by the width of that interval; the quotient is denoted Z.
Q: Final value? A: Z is 16.4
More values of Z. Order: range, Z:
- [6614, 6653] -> 16.1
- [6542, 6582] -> 16.5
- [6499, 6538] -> 15.9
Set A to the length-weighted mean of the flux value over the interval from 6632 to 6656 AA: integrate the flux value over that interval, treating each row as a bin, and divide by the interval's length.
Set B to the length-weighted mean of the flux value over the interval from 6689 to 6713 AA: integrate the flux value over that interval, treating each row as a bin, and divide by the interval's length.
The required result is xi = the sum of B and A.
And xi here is 32.9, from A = 16.0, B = 16.9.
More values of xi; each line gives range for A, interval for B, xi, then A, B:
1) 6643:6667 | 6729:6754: 32.5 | 16.5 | 16.0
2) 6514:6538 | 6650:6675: 32.9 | 16.1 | 16.8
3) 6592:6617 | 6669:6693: 33.1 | 16.4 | 16.8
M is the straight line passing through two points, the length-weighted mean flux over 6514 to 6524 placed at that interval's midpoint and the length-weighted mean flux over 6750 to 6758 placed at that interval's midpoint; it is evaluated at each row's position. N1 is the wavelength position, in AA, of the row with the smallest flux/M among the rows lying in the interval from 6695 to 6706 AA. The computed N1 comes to 6695.51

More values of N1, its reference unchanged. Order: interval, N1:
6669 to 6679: 6670.89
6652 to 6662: 6654.02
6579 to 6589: 6588.46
